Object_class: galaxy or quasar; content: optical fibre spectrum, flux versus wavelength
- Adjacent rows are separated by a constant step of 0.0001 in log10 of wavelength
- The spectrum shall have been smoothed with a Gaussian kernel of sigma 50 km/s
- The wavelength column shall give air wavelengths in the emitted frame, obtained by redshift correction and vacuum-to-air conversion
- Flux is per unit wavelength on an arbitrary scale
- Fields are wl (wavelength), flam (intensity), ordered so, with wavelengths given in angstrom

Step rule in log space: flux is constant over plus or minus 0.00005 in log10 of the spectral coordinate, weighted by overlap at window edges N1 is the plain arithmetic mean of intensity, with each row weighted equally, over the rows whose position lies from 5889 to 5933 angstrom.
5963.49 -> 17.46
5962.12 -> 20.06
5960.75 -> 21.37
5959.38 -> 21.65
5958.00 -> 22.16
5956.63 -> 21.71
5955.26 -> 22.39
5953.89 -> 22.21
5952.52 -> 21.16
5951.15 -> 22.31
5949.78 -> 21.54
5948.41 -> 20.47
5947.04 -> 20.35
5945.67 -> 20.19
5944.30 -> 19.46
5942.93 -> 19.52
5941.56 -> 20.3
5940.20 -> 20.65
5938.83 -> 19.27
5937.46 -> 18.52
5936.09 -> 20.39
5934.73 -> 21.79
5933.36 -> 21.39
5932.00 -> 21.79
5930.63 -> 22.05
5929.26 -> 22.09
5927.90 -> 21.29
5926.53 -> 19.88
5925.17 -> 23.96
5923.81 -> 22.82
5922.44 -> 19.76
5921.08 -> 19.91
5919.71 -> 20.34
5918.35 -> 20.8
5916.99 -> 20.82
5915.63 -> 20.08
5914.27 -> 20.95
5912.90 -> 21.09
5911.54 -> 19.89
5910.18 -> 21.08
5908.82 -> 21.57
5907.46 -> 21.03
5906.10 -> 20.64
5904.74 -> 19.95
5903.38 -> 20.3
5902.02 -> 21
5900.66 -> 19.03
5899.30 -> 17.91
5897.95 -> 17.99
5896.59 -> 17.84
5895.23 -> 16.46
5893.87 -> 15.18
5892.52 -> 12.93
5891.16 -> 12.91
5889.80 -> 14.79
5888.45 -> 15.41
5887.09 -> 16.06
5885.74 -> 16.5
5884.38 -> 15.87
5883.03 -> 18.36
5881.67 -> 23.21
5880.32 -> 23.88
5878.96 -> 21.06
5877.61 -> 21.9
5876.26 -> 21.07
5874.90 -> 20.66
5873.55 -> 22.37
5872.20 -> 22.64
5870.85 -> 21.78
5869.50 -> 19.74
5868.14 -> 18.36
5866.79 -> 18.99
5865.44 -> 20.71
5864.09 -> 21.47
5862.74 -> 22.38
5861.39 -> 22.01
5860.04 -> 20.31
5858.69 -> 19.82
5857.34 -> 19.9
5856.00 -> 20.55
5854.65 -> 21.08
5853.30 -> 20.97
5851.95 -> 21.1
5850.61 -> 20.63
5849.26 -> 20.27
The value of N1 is 19.6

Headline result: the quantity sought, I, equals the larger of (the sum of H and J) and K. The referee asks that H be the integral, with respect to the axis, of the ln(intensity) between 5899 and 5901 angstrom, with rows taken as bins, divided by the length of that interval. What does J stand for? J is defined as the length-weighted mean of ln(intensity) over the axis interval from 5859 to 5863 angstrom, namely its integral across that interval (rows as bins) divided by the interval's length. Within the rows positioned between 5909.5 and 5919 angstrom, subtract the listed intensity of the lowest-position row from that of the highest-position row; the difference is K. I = 5.97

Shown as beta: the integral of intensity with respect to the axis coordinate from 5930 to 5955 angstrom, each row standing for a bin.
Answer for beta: 519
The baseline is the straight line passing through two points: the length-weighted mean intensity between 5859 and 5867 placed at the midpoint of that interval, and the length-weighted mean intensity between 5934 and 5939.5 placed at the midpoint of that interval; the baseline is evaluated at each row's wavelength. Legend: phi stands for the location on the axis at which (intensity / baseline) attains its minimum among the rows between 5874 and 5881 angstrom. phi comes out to 5874.90 angstrom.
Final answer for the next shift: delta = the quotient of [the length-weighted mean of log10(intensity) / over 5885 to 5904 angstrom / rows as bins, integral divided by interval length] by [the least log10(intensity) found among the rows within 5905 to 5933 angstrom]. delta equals 0.94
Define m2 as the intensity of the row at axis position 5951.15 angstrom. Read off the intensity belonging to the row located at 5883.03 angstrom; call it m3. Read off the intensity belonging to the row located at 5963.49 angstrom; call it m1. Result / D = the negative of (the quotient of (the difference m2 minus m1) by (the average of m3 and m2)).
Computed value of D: -0.24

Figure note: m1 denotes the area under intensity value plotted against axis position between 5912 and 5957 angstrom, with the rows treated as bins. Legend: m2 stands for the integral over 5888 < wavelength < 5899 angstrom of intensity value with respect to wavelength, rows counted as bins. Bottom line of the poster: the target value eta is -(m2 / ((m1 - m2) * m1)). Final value 0.000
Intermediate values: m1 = 942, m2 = 171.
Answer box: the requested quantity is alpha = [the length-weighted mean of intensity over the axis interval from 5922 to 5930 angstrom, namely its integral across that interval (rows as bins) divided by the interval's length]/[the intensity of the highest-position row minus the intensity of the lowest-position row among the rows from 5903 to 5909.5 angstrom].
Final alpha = 17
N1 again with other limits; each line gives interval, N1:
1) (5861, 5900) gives 19.0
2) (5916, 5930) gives 21.2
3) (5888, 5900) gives 15.7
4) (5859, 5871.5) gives 20.6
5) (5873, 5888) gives 20.1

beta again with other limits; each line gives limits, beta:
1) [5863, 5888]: 506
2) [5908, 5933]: 528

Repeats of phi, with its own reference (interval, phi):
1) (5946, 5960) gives 5947.04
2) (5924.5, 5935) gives 5926.53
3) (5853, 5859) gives 5858.69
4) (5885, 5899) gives 5891.16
